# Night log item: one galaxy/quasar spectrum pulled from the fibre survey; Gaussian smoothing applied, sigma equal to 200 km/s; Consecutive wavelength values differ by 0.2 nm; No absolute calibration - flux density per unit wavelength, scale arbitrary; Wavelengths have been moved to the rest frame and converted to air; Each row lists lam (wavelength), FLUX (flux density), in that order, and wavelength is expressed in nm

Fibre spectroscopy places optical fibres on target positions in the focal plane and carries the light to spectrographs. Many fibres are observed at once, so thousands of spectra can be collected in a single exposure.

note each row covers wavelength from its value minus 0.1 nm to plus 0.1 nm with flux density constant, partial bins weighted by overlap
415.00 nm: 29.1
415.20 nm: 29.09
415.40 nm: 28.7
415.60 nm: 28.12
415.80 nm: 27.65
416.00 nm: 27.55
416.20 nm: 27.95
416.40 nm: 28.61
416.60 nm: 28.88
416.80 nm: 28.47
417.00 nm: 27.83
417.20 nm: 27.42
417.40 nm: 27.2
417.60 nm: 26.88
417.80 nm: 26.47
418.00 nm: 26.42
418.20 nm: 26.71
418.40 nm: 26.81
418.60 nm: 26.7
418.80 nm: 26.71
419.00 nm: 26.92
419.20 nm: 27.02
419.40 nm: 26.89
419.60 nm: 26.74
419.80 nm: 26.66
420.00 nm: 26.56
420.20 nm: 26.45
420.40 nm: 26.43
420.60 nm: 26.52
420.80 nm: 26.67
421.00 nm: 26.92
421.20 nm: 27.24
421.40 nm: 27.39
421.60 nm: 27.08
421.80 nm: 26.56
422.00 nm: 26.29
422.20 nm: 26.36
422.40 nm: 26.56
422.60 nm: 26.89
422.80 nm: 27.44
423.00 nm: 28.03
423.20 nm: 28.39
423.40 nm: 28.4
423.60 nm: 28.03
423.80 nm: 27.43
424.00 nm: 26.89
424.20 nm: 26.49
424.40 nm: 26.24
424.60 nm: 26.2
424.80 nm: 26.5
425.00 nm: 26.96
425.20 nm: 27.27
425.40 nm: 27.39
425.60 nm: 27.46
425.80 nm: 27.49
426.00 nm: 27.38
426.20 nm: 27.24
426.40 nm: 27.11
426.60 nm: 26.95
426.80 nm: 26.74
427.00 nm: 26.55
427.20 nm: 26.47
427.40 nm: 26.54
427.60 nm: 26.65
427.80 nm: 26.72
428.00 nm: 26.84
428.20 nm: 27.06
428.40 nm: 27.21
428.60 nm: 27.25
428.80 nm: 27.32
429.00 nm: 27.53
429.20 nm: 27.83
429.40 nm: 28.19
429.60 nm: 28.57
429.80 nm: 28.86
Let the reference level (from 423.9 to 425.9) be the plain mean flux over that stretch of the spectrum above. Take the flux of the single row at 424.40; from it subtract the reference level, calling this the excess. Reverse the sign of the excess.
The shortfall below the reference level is 0.65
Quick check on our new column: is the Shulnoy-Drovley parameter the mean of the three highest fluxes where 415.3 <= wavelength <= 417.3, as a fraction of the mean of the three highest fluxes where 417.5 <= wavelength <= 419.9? 1.07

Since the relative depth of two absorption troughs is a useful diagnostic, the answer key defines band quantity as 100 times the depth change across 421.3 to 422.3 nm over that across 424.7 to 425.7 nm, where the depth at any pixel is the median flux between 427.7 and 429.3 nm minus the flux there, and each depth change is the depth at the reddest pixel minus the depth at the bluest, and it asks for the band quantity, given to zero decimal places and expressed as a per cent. -107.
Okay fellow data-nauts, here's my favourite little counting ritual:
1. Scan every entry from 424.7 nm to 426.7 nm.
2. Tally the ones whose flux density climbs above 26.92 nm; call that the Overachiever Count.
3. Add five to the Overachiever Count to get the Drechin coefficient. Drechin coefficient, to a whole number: 14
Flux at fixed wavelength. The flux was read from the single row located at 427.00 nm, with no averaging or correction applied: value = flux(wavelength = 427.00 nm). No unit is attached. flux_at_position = 26.55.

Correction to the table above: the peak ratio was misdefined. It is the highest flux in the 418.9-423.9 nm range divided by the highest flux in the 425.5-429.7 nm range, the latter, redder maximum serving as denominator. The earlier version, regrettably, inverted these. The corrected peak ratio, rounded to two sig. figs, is 0.99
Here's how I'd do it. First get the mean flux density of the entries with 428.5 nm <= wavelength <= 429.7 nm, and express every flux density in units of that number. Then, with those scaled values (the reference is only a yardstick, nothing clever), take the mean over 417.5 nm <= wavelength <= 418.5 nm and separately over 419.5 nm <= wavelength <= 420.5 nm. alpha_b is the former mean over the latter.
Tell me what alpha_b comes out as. 1.00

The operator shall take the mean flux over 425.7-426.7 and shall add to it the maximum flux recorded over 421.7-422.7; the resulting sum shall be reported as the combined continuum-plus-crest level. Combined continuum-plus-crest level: 54.1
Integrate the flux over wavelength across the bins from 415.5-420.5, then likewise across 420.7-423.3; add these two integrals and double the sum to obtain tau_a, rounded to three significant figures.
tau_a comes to 413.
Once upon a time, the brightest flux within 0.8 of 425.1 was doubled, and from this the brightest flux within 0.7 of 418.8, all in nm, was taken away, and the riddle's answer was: 28.0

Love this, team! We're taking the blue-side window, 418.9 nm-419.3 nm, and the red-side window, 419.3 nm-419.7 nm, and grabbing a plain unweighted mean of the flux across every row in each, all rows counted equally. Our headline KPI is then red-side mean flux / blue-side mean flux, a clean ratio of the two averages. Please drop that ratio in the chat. 0.99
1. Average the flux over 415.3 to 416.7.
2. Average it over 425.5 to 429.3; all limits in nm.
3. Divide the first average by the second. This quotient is 1.04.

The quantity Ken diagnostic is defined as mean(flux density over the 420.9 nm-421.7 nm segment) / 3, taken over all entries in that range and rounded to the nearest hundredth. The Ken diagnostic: 9.05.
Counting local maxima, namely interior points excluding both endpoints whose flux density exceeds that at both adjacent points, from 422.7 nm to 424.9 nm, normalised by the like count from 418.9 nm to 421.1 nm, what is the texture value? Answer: 1.0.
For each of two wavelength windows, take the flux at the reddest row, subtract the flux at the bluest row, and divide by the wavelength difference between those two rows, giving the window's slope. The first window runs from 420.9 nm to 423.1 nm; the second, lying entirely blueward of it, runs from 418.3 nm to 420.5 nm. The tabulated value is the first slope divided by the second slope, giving -2.9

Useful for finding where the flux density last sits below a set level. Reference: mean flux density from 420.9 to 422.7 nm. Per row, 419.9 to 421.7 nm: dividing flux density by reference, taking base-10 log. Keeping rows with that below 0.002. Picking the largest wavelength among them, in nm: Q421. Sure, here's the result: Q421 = 421.00 nm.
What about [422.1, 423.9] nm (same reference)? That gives 422.60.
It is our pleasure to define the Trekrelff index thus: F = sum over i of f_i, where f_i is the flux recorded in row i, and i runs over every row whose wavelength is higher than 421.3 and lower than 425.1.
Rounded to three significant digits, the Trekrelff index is 514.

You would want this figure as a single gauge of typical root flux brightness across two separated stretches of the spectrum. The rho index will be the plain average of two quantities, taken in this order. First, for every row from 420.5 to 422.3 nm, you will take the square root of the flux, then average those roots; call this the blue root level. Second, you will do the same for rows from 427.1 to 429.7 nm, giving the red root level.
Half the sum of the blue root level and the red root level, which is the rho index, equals 5.20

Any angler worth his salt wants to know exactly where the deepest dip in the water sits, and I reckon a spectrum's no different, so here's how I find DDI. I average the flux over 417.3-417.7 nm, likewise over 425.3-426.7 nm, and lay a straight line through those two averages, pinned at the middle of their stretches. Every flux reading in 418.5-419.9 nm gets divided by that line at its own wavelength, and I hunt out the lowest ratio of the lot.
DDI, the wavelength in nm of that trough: 419.80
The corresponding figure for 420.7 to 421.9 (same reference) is 421.80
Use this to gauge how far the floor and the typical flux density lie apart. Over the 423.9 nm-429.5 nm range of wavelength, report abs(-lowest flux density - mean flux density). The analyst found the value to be 53.2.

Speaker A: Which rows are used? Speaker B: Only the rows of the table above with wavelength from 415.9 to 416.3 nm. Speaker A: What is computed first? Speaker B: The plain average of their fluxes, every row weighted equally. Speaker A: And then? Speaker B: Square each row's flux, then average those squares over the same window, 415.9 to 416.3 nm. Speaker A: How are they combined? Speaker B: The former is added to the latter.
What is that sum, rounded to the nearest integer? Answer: 798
